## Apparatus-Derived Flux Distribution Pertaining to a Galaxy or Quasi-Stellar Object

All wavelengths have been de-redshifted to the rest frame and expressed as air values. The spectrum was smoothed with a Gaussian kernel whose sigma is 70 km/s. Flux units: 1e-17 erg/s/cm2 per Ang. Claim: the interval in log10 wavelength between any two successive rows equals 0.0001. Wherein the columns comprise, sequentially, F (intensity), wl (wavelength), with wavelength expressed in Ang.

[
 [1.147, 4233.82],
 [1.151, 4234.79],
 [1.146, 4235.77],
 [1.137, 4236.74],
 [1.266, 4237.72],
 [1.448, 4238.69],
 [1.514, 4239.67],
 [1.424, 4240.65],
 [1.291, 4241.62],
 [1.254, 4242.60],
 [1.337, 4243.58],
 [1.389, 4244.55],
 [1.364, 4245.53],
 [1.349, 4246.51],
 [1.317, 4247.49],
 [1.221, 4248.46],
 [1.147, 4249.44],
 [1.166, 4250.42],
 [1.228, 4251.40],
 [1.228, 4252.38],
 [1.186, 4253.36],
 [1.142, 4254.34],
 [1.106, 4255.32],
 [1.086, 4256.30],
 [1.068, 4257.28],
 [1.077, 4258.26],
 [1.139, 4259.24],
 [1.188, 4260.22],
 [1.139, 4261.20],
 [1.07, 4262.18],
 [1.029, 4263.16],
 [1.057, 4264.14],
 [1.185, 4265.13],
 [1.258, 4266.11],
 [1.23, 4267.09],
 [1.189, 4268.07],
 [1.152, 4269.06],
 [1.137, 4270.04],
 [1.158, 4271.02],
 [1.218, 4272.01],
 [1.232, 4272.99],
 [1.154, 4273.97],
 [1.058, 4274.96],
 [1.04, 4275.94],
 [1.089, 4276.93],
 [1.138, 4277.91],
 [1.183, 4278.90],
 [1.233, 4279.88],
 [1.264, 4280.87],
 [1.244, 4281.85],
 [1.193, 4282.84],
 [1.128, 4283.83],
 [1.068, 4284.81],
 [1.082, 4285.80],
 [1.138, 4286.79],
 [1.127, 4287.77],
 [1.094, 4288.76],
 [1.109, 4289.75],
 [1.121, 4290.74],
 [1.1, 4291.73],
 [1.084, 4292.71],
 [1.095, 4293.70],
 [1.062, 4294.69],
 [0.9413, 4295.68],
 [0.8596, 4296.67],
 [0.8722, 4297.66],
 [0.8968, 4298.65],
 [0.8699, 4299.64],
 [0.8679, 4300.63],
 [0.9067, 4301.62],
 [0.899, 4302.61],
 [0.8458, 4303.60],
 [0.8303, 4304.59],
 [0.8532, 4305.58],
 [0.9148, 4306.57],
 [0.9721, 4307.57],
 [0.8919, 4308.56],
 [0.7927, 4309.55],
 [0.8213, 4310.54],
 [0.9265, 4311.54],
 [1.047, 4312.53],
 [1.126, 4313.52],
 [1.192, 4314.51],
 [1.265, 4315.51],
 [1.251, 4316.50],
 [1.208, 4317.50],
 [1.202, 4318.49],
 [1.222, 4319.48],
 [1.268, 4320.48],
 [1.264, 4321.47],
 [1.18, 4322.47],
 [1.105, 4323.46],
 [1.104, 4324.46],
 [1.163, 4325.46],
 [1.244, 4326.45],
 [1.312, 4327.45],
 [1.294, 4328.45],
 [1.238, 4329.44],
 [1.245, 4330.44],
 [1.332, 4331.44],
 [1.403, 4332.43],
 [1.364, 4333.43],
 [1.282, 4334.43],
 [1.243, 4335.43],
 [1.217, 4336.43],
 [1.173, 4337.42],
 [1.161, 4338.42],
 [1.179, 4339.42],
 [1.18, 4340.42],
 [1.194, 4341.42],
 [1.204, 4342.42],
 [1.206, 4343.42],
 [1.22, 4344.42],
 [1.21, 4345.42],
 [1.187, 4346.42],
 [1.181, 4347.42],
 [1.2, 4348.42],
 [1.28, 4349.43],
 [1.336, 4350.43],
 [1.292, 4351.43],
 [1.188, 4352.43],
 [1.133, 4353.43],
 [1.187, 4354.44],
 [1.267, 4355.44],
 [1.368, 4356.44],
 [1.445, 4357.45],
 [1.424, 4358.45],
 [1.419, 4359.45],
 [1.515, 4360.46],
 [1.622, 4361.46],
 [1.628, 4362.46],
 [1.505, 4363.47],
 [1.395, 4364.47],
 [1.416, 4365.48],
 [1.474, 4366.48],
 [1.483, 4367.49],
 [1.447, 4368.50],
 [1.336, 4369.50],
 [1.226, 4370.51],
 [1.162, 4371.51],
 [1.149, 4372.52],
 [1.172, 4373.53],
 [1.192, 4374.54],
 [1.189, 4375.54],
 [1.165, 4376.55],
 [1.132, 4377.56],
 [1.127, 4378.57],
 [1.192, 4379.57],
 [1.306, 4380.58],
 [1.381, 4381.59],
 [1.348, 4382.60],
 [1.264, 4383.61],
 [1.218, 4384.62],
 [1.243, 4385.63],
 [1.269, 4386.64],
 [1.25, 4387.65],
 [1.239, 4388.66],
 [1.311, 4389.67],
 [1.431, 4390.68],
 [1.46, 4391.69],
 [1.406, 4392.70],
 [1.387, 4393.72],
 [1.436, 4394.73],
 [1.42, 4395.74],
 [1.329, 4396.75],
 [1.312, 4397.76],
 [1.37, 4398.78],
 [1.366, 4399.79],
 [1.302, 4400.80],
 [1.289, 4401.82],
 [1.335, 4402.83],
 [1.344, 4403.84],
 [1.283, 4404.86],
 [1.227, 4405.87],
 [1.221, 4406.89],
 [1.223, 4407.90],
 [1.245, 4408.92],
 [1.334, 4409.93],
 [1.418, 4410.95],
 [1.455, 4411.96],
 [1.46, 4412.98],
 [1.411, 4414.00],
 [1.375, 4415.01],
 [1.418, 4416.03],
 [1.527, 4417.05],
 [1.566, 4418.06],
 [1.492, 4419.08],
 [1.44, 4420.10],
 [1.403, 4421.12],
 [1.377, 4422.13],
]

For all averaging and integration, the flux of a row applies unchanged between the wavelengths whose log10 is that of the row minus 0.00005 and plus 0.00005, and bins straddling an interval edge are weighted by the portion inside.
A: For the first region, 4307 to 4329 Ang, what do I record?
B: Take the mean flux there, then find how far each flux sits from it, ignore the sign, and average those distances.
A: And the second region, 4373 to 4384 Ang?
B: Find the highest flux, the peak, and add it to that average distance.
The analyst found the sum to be 1.51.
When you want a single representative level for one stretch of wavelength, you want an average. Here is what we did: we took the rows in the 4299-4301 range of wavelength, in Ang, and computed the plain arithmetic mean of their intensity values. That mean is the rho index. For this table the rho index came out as 0.87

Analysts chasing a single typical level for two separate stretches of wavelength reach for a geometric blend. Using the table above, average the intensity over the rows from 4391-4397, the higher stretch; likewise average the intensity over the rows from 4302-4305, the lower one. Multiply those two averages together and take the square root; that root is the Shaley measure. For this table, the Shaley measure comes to 1.10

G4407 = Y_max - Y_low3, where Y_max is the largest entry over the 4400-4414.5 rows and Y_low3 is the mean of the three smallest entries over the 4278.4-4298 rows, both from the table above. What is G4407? 0.57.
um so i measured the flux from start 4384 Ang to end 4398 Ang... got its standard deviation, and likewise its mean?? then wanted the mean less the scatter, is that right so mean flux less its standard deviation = 1.25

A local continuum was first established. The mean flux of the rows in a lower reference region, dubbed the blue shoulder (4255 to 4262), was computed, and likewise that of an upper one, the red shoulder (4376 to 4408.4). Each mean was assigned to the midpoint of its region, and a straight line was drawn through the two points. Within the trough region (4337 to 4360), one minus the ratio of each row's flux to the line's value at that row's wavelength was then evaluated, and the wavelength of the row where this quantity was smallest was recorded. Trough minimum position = 4357.45 Ang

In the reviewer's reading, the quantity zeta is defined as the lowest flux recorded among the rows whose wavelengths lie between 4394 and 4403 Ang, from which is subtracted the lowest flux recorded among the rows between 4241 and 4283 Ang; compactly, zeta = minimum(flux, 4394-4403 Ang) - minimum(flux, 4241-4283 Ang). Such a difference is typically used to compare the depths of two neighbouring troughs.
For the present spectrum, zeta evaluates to 0.3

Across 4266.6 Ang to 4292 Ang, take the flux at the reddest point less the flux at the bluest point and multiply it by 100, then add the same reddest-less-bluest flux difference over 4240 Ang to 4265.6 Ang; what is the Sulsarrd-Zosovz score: -13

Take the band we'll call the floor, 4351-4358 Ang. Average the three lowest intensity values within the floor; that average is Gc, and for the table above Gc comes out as 1.17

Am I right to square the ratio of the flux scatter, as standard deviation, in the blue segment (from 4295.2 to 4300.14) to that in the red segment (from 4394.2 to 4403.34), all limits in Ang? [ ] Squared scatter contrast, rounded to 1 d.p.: 0.4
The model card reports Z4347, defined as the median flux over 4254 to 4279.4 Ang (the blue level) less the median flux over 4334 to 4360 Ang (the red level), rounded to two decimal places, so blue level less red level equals -0.07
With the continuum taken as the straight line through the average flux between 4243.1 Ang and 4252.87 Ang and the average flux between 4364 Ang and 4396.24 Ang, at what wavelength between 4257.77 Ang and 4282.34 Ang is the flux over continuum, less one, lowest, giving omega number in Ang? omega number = 4263.16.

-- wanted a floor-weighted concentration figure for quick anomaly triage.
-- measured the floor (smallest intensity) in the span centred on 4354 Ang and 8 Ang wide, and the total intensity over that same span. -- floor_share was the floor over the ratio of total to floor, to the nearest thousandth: 0.126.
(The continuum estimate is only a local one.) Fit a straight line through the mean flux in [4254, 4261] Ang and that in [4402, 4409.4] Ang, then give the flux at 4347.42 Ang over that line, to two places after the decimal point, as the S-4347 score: 0.98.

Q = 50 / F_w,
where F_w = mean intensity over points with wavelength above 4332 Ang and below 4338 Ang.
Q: 39.1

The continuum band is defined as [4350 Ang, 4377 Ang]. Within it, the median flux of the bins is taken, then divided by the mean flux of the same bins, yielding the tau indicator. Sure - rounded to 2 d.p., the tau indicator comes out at 1.00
